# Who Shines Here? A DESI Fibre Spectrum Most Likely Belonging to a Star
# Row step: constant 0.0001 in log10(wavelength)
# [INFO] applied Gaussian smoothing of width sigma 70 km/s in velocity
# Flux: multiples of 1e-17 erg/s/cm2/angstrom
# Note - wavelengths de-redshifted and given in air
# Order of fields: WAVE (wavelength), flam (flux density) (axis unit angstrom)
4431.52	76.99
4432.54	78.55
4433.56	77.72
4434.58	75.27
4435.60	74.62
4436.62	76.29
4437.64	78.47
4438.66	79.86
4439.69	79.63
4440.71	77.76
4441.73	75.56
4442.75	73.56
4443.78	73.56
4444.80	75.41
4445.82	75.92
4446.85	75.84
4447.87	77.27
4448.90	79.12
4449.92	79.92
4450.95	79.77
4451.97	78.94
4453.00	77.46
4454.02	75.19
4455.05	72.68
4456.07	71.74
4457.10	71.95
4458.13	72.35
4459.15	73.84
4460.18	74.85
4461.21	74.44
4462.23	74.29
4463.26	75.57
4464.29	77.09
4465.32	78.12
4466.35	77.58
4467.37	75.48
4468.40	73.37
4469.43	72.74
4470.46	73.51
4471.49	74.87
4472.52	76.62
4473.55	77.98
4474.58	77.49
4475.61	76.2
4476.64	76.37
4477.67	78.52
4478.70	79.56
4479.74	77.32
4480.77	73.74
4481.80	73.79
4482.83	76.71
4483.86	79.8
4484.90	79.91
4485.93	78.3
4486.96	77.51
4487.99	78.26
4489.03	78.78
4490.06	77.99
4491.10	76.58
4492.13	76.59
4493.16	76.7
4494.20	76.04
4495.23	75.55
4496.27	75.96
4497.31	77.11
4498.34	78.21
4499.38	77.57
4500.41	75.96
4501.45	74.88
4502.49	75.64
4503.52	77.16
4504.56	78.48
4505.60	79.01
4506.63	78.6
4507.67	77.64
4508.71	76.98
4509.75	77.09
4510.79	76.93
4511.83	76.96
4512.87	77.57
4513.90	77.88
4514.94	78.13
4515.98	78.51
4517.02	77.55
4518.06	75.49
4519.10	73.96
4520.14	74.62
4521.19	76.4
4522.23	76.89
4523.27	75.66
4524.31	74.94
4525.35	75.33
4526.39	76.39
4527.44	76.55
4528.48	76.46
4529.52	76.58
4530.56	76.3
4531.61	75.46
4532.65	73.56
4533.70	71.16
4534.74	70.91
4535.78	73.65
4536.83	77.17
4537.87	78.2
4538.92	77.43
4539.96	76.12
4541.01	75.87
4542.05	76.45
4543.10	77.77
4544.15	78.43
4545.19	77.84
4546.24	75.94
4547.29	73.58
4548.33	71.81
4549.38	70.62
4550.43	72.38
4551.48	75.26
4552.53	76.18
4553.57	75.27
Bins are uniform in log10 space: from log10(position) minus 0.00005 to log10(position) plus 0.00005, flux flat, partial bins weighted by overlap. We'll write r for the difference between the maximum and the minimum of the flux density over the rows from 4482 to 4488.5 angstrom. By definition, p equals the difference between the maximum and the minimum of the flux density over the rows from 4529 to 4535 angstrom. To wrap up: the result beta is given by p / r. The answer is 1.8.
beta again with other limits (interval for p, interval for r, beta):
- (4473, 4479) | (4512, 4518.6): 1.1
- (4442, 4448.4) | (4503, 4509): 1.8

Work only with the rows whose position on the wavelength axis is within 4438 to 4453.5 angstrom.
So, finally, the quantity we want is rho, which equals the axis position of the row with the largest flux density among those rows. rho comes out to 4449.92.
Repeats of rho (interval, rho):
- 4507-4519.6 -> 4515.98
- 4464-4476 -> 4465.32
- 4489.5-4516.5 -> 4505.60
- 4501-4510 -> 4505.60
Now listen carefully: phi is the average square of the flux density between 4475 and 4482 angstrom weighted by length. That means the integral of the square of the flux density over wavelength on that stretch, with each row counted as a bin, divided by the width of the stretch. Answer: 5875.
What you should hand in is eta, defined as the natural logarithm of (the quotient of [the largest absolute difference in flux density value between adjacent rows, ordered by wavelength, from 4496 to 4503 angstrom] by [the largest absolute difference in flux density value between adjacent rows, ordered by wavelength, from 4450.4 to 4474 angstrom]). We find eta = -0.44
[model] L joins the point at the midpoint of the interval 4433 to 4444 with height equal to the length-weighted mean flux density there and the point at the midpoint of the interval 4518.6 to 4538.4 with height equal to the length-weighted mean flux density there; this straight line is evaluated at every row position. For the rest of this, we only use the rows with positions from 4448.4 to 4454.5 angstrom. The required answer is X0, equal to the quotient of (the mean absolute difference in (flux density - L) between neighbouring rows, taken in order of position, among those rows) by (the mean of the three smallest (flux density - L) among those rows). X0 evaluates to 1.5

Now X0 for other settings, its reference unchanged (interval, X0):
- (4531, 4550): -0.3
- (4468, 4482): -0.4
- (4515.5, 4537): -0.4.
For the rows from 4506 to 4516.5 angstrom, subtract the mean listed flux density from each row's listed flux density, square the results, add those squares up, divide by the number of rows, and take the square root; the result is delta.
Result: 0.6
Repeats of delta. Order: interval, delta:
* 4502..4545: 1.8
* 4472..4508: 1.5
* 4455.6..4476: 2.0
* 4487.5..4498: 1.0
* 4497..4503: 1.2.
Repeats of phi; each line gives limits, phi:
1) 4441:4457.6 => 5767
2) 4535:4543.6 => 5841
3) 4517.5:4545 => 5736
